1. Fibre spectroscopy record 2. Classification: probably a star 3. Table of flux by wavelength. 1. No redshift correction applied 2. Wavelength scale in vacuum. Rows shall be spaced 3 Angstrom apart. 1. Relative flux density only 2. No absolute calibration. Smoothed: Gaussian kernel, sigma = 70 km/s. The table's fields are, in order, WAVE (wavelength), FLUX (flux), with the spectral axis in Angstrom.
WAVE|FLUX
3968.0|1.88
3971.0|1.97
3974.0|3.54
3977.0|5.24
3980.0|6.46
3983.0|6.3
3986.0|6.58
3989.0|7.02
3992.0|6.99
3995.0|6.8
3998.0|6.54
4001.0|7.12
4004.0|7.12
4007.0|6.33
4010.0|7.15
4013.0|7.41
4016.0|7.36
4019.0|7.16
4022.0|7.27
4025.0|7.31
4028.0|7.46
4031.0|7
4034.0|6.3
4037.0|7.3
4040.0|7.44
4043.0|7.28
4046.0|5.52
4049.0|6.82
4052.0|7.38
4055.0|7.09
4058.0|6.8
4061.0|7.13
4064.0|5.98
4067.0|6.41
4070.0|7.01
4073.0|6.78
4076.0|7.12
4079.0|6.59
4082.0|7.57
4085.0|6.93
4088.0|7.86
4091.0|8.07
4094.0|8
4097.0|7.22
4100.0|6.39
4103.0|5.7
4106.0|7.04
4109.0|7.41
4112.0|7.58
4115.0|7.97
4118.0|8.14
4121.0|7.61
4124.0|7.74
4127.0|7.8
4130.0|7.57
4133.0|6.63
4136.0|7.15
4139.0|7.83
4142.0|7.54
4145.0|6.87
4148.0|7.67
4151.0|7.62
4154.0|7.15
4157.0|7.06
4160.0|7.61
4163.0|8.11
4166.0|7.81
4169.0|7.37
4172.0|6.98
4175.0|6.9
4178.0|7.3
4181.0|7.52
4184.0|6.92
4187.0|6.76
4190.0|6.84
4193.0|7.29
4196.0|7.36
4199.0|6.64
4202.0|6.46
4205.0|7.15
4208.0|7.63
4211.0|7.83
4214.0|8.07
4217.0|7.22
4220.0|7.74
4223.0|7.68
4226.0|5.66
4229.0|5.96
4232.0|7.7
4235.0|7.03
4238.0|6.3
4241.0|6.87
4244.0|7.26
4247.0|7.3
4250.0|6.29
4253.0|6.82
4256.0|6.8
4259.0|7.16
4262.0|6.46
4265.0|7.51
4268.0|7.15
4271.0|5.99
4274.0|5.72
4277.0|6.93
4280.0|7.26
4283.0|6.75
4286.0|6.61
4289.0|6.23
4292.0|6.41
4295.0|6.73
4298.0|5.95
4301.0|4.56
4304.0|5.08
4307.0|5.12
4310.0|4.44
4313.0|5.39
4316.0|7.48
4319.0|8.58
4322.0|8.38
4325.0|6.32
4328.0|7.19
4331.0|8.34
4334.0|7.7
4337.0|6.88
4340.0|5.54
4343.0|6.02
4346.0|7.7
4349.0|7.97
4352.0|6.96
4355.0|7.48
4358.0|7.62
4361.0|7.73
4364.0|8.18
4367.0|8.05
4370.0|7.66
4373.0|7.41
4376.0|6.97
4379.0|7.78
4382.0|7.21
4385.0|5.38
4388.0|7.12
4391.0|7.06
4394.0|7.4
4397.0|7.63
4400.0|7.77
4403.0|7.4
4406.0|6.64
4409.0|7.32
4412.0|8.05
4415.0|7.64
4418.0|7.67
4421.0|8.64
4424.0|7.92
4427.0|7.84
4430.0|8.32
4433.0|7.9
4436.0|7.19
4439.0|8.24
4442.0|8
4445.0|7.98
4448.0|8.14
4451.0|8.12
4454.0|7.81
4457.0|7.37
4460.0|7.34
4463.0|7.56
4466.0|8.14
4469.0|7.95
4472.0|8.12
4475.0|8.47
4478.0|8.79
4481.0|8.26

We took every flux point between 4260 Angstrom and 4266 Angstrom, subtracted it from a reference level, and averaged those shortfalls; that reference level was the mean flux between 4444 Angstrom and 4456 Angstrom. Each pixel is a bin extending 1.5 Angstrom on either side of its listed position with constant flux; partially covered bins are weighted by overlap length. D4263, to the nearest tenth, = 1.0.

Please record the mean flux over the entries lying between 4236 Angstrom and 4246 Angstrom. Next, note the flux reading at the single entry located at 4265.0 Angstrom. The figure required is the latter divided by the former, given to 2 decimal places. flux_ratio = 1.10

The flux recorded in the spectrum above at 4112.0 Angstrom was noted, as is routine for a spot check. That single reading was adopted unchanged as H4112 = 7.58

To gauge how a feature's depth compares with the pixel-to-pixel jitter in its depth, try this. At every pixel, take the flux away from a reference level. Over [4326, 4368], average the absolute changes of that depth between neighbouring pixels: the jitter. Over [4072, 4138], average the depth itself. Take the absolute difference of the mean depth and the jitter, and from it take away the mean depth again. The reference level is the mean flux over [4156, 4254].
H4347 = 1.0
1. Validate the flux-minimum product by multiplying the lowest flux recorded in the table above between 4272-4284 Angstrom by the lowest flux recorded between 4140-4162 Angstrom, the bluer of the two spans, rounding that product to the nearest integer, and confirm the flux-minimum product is 39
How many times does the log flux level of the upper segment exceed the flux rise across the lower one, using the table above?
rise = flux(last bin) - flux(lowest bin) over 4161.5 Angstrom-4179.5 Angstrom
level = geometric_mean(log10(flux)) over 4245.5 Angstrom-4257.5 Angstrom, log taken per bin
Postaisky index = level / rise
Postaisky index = -1.0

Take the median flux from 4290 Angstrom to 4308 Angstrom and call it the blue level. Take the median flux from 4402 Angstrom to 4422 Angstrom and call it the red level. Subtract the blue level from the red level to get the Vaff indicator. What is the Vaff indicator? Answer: 2.1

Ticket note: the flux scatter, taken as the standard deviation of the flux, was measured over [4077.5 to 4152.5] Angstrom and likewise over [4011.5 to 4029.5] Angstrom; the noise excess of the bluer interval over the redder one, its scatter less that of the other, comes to -0.5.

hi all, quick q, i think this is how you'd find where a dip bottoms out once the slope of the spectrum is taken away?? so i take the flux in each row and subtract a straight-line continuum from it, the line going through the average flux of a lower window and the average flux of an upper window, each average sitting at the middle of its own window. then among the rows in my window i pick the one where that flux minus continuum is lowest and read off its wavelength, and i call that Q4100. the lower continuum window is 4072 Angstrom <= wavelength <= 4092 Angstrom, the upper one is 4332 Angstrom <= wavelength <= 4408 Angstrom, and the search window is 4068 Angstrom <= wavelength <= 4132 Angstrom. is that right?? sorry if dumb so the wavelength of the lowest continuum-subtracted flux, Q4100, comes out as 4103.0 Angstrom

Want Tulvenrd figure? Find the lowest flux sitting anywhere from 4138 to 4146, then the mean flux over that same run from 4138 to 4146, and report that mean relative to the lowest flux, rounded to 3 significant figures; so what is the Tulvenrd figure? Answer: 1.08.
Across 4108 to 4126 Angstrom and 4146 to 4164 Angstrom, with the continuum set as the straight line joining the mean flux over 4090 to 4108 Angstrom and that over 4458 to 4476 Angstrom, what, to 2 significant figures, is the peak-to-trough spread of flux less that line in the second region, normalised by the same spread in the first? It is 1.5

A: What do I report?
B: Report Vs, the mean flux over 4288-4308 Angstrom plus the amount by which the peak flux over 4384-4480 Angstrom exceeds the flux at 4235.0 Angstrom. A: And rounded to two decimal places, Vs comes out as 7.49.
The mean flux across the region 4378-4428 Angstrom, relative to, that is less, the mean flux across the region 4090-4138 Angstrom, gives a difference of 0.06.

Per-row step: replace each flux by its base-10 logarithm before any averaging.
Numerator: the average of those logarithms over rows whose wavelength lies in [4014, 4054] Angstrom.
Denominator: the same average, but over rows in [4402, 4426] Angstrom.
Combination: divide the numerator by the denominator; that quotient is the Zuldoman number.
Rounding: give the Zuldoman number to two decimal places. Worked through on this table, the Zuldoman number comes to 0.96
